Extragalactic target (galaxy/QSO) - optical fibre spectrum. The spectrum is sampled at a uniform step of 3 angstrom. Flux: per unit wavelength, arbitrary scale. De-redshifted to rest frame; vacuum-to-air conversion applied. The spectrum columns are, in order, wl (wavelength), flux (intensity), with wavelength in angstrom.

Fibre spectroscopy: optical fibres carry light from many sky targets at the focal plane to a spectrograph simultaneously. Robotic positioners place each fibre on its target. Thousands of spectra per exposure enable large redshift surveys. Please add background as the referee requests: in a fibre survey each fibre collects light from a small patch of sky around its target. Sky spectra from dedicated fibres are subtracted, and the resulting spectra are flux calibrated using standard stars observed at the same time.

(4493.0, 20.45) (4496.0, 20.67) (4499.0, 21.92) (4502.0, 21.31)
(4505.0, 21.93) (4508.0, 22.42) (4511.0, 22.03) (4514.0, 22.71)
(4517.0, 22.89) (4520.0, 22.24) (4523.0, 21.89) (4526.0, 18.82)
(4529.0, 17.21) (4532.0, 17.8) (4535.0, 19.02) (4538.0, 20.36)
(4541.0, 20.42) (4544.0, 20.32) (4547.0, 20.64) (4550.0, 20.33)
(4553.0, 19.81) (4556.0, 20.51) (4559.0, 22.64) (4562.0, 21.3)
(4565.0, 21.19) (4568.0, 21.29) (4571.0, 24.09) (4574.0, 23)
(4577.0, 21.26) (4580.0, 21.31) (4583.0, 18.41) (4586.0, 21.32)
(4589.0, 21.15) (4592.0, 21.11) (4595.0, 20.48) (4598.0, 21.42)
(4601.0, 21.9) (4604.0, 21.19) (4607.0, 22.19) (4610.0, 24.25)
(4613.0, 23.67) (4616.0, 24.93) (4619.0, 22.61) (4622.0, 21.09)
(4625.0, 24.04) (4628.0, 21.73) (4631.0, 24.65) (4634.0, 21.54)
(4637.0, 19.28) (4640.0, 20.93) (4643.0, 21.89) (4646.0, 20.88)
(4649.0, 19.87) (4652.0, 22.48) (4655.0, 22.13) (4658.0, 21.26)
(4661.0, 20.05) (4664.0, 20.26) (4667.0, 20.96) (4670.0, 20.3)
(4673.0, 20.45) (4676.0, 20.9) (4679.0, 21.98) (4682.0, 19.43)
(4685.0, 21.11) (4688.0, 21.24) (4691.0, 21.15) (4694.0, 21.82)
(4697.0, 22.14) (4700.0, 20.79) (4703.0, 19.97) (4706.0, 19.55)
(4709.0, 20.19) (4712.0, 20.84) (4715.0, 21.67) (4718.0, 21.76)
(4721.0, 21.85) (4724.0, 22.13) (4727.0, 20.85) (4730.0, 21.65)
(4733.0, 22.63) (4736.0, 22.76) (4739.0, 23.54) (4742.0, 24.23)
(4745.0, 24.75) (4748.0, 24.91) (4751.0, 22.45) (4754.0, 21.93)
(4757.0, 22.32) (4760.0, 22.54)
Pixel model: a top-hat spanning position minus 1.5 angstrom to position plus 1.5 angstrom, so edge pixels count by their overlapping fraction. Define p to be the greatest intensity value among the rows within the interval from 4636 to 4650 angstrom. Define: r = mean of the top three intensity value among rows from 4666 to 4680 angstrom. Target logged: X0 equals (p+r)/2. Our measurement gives 21.6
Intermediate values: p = 21.89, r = 21.28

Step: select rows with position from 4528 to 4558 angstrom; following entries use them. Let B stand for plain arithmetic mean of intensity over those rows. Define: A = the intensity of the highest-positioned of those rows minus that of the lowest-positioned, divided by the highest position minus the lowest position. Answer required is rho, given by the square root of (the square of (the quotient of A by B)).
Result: 0.0062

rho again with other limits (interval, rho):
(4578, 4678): 0.0002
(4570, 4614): 0.0005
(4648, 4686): 0.0017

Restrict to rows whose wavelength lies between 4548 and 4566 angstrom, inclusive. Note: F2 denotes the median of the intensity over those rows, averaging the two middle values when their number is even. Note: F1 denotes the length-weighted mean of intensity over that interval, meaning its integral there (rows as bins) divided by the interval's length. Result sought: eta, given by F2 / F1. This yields 1.00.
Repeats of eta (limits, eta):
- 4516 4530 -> 1.06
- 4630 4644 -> 1.00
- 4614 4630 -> 0.98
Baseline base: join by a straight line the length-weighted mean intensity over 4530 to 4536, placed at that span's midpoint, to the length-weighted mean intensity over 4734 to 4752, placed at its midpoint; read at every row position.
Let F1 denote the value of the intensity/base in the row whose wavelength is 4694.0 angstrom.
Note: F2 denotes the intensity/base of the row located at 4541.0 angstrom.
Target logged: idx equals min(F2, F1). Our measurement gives 0.97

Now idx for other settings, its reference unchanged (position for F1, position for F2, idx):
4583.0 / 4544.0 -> 0.94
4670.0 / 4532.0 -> 0.93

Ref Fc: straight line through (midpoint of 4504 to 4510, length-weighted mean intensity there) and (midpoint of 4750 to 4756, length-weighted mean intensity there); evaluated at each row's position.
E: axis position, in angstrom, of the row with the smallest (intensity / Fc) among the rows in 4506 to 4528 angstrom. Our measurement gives 4526.0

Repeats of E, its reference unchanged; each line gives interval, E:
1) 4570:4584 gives 4583.0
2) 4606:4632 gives 4622.0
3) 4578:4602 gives 4583.0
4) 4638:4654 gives 4649.0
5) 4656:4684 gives 4682.0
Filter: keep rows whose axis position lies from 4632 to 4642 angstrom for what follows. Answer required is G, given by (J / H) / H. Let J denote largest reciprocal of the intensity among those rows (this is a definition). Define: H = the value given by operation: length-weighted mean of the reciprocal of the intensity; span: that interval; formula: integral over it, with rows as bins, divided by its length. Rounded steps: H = 0.0481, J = 0.0519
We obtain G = 22.4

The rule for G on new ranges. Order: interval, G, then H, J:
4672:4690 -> 22.4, 0.0480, 0.0515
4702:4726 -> 22.5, 0.0477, 0.0512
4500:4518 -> 23.1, 0.0451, 0.0469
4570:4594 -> 24.6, 0.0470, 0.0543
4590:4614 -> 23.4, 0.0456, 0.0488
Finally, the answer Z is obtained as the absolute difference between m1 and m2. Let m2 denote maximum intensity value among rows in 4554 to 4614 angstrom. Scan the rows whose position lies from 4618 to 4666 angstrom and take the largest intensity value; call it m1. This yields 0.4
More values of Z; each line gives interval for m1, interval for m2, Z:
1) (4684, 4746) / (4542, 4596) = 0.7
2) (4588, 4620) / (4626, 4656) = 0.3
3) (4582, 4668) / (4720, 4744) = 0.7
